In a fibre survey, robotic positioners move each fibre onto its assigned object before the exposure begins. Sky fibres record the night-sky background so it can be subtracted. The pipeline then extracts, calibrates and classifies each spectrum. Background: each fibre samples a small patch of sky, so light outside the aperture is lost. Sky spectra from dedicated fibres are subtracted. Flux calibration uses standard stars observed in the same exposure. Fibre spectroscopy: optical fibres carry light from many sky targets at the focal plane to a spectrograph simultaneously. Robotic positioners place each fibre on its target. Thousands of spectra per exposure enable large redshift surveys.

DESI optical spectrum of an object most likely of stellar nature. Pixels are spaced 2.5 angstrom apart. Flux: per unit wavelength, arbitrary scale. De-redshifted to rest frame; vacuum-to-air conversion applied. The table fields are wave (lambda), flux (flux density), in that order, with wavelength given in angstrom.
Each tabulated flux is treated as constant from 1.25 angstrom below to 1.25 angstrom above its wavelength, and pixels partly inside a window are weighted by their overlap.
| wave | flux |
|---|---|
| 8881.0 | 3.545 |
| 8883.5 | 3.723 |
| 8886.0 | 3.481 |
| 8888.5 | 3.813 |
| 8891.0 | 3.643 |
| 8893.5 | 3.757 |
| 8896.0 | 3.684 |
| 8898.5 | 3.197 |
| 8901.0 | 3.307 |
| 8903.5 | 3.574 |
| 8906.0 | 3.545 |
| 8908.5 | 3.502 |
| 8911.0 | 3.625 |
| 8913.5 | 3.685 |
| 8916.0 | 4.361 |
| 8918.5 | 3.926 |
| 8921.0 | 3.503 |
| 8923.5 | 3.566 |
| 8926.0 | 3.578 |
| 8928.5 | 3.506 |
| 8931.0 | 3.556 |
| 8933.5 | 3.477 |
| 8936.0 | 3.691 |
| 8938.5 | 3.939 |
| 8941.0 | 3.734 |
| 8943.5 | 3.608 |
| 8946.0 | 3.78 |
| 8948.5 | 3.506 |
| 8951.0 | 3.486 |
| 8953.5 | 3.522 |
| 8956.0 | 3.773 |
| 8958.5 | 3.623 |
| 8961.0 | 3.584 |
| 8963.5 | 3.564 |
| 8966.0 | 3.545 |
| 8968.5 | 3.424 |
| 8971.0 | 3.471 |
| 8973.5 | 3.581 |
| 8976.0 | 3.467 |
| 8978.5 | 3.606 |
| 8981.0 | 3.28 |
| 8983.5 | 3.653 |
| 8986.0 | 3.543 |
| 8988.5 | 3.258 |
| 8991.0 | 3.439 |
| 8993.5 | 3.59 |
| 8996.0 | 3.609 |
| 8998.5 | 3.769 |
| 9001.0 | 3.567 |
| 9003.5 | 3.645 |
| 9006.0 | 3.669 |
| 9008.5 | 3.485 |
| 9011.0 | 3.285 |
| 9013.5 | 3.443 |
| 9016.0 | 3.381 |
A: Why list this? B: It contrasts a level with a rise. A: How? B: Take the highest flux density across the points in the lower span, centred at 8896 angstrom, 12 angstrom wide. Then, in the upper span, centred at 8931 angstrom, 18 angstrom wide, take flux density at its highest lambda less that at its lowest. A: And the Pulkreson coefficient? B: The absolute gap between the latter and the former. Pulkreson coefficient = 3.38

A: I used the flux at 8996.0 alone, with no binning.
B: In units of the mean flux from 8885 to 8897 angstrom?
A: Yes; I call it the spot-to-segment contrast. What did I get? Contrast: 0.98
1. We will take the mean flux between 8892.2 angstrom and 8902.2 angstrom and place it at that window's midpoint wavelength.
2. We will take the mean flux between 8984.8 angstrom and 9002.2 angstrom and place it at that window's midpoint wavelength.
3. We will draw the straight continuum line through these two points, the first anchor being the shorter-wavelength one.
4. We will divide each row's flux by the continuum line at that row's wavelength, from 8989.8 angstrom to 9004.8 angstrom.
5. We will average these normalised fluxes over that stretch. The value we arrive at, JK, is 1.02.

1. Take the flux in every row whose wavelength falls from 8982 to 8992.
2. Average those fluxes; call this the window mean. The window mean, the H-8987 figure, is 3.47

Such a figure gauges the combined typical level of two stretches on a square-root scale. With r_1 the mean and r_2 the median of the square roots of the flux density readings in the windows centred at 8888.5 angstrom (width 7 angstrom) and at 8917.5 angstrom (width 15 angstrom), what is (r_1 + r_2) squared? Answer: 14.6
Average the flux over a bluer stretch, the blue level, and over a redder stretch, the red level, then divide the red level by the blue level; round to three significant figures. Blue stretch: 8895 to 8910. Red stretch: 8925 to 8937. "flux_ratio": 1.03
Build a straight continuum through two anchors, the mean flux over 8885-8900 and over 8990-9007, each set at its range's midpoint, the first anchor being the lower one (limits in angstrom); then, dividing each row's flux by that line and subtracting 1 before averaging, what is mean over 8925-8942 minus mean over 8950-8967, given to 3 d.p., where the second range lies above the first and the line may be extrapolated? 0.016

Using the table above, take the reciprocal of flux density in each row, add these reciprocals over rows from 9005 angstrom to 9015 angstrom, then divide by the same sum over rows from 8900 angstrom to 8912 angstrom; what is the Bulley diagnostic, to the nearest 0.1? 0.8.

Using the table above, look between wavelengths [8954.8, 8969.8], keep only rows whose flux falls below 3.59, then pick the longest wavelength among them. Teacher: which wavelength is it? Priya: 8968.5 angstrom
